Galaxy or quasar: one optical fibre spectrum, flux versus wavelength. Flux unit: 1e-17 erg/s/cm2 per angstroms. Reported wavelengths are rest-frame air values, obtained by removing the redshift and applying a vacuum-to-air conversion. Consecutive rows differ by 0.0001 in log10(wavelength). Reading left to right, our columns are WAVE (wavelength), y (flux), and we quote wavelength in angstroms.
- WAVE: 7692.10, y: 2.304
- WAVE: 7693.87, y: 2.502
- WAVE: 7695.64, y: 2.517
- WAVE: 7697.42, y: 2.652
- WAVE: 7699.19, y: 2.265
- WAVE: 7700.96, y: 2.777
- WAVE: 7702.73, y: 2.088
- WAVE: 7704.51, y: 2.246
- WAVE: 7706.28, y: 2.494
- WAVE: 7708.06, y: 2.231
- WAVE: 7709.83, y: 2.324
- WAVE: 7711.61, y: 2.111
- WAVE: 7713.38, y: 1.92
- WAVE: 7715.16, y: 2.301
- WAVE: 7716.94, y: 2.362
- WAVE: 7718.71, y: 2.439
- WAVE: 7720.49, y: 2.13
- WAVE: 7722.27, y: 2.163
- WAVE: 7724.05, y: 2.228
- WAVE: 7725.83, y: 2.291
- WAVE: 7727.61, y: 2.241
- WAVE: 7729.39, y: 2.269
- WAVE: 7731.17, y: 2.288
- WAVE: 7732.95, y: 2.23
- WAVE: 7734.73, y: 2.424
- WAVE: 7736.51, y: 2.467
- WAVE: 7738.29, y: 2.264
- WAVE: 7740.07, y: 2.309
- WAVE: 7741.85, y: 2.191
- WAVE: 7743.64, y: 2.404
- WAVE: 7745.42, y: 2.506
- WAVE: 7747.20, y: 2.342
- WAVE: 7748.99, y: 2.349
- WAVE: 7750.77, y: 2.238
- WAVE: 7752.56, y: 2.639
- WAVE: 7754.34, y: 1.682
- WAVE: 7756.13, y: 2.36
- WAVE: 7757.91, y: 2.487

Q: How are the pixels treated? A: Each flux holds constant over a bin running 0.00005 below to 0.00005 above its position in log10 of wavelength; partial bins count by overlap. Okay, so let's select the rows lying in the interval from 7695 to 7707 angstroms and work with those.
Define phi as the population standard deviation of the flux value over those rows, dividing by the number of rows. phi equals 0.227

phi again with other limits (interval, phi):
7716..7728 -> 0.101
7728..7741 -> 0.082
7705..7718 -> 0.173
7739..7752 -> 0.096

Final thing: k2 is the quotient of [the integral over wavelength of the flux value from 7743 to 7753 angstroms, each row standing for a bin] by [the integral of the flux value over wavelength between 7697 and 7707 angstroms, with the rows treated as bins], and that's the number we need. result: 1.00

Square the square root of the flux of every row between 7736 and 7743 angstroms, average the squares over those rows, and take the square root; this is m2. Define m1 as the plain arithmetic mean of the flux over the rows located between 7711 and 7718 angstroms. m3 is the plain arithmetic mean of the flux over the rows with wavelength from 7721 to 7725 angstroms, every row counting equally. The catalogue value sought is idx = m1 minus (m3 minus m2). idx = 1.5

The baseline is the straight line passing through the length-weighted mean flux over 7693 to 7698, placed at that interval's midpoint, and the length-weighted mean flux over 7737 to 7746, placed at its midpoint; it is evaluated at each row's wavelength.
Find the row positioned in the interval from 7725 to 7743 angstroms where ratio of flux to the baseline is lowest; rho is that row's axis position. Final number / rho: 7727.61 angstroms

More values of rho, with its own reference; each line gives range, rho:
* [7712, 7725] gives 7713.38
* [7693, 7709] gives 7702.73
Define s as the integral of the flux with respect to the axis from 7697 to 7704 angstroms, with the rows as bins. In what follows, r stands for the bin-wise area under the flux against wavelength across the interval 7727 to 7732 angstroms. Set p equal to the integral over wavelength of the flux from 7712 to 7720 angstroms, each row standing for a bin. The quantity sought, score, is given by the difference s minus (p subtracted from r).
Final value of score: 24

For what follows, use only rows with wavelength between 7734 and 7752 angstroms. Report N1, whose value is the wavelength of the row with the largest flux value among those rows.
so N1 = 7745.42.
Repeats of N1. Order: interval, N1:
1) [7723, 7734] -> 7725.83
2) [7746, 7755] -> 7752.56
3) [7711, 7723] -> 7718.71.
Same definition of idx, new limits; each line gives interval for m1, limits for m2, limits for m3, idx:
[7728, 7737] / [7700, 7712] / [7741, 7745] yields 1.6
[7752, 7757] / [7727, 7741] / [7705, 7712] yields 1.5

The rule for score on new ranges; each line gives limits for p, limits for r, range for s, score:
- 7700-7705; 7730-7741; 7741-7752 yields 12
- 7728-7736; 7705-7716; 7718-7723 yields 5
